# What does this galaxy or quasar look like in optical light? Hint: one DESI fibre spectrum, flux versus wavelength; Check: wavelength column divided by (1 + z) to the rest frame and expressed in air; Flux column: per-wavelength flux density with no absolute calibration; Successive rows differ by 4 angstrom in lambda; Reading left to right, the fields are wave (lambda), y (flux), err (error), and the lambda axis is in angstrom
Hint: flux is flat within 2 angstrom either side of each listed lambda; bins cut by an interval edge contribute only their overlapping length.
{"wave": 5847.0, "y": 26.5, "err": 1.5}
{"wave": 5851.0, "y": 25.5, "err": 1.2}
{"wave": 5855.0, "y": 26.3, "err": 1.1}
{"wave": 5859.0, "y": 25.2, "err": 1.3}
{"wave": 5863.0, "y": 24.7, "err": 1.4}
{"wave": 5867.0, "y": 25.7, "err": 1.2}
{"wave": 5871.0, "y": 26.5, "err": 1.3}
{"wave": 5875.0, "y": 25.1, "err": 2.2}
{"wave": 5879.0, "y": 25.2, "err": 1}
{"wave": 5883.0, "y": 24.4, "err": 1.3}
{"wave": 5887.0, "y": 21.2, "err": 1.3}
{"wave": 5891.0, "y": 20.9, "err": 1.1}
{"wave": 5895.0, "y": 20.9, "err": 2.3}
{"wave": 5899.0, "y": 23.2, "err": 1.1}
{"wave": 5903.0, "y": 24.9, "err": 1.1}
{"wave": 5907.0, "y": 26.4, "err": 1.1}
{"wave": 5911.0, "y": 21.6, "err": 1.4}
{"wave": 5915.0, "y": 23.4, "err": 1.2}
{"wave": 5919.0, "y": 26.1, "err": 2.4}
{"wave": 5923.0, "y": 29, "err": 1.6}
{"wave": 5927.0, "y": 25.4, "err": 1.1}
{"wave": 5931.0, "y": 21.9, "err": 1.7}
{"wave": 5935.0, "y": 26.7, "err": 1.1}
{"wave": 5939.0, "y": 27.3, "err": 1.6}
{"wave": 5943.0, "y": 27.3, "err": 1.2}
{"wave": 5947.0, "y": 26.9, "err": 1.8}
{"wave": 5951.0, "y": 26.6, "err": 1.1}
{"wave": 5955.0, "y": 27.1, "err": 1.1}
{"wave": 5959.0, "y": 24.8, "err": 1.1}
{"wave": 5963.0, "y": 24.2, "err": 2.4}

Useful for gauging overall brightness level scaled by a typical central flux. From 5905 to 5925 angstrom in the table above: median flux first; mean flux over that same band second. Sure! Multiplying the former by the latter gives 660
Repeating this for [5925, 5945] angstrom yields 687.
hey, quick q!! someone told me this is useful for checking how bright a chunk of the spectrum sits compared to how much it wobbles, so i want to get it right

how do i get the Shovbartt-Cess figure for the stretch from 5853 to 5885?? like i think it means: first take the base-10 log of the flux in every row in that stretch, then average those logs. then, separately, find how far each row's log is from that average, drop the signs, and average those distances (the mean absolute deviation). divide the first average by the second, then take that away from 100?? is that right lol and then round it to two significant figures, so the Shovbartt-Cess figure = -41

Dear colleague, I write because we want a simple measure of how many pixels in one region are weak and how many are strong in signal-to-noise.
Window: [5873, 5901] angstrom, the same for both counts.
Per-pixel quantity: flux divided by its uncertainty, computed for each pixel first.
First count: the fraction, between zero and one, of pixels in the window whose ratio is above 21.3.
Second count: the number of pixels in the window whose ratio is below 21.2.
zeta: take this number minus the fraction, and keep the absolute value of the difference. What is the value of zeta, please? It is 5.9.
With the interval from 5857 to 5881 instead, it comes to 3.7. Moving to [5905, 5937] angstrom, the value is 4.6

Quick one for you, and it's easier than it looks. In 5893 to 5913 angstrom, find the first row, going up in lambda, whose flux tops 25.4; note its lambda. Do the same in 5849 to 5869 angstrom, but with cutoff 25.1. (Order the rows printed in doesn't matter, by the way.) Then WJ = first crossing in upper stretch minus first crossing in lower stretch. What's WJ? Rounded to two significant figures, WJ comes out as 56 angstrom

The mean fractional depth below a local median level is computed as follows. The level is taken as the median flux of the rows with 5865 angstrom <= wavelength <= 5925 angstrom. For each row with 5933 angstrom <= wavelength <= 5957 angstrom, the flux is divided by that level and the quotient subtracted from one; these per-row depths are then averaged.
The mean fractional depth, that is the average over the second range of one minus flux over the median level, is -0.08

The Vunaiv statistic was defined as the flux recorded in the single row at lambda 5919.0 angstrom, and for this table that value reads 26.1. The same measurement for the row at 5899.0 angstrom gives 23.2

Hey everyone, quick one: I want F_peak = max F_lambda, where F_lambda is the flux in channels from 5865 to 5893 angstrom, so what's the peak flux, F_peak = 26.5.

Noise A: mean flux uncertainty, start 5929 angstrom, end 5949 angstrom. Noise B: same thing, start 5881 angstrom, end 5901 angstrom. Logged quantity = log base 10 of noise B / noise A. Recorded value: -0.018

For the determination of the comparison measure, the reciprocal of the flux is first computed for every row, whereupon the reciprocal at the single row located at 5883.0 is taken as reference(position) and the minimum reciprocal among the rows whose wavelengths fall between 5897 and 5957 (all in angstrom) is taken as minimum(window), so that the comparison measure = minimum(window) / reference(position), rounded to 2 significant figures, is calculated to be 0.84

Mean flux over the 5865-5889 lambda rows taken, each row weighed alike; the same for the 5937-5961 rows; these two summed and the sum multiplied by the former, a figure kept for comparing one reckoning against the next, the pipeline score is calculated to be 1267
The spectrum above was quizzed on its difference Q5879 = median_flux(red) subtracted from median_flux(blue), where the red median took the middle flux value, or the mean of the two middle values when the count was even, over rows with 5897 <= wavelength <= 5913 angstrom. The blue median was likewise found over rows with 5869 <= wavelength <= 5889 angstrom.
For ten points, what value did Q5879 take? 1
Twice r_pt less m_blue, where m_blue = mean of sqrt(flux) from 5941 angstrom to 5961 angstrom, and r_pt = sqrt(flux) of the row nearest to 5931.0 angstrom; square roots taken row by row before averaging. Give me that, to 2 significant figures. 4.2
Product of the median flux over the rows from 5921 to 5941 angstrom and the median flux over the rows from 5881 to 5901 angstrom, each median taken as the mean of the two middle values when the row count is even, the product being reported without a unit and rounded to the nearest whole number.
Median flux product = 566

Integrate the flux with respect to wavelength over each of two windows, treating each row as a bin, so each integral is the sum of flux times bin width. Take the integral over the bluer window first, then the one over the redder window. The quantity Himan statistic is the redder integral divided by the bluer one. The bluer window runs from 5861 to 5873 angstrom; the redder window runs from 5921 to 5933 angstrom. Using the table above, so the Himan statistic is 0.99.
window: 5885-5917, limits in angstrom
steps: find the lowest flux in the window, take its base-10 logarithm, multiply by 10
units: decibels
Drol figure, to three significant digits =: 13.2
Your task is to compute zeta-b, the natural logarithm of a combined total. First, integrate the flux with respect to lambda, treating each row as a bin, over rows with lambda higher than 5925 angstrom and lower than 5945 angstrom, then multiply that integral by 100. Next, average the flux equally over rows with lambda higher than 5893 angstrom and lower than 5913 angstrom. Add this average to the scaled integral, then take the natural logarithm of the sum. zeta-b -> 10.8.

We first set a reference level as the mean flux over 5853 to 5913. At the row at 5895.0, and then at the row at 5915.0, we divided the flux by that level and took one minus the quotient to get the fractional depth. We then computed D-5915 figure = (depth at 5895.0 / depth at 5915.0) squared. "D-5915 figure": 18.9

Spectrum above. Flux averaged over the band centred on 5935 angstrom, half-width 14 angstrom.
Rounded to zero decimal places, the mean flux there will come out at 26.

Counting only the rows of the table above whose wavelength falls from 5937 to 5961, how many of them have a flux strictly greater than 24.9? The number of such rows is 5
